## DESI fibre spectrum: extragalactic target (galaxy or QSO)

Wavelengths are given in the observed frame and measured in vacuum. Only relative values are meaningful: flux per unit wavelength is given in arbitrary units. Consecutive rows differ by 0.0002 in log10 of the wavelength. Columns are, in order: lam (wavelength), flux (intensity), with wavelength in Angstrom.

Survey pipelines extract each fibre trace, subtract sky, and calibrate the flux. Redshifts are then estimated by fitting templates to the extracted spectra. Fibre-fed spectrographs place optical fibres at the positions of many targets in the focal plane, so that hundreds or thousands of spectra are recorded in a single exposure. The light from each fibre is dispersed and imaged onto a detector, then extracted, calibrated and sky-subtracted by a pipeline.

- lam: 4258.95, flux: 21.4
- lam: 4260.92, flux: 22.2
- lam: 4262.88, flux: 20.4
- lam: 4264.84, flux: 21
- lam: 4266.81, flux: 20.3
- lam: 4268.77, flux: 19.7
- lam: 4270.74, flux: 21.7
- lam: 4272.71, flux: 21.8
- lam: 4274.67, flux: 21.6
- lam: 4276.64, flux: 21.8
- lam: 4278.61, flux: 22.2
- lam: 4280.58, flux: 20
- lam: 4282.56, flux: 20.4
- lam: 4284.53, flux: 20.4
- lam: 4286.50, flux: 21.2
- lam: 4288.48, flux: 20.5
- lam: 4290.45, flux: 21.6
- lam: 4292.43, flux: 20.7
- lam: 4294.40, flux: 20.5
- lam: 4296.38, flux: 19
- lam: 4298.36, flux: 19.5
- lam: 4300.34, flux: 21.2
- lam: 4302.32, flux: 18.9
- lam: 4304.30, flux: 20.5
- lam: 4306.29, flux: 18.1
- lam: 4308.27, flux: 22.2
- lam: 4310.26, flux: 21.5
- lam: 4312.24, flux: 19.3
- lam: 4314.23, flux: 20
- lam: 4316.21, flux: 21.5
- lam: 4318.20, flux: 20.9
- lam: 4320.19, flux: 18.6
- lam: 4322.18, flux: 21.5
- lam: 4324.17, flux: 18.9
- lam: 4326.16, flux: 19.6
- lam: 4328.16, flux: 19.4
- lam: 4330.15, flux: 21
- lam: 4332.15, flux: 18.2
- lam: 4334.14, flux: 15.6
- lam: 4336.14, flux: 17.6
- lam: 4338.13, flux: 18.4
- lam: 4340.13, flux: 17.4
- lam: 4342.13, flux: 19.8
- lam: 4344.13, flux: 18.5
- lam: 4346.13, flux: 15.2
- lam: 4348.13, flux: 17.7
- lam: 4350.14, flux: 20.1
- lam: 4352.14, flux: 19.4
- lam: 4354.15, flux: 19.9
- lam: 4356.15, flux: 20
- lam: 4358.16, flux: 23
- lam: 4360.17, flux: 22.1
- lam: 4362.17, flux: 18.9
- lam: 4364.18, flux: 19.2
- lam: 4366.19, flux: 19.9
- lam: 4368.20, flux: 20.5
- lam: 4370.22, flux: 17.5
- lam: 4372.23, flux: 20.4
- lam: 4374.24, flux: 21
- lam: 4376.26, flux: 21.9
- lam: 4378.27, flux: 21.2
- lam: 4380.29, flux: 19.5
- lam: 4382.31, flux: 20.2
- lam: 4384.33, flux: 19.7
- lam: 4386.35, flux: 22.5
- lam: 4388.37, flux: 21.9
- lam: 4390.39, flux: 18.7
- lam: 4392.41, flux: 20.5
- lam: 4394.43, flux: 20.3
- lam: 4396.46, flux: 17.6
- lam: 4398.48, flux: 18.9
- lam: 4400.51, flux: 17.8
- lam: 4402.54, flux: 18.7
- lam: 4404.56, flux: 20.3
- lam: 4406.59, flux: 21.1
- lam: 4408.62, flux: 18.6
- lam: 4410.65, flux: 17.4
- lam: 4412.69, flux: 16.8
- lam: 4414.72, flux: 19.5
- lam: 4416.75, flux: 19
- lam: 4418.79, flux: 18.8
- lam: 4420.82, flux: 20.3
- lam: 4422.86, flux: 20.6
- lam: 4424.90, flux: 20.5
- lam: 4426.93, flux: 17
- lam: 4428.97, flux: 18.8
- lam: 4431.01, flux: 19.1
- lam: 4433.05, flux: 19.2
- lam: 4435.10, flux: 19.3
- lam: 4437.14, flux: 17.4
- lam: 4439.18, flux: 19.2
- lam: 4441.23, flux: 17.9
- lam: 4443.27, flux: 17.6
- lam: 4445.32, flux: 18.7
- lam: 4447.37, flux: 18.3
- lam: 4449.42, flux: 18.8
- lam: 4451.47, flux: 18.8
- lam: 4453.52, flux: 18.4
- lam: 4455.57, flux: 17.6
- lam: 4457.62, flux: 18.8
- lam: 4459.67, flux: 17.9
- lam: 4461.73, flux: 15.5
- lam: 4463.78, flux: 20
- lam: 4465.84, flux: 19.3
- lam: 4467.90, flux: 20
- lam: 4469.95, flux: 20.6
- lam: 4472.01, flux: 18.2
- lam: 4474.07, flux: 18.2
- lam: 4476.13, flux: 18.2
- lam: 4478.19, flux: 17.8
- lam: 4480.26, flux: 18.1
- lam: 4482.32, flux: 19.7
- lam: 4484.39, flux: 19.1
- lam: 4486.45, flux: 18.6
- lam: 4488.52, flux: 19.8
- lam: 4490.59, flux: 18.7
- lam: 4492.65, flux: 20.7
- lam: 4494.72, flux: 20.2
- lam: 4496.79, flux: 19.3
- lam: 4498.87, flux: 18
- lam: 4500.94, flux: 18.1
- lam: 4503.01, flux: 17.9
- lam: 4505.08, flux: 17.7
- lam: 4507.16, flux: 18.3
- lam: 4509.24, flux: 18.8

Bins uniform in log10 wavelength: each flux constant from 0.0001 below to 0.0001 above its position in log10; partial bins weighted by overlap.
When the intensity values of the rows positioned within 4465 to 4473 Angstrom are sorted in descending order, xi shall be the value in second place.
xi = 20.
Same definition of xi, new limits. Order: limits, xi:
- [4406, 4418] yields 19.5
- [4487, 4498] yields 20.2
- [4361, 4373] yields 20.4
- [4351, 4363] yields 22.1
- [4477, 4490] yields 19.7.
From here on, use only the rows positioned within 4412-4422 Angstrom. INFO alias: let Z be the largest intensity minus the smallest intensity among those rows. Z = 3.5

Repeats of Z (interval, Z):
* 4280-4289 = 1.2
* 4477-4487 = 1.9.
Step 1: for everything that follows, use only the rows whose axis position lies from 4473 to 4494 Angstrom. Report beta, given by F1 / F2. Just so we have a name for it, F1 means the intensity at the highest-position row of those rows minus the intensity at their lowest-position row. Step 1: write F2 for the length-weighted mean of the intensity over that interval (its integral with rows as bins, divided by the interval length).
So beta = 0.13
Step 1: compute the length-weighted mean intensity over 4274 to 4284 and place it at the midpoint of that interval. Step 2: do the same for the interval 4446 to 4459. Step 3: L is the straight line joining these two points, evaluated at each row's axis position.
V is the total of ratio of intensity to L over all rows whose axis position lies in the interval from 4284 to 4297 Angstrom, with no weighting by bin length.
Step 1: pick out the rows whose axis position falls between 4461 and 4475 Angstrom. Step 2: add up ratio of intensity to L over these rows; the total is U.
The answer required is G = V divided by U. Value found 0.95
